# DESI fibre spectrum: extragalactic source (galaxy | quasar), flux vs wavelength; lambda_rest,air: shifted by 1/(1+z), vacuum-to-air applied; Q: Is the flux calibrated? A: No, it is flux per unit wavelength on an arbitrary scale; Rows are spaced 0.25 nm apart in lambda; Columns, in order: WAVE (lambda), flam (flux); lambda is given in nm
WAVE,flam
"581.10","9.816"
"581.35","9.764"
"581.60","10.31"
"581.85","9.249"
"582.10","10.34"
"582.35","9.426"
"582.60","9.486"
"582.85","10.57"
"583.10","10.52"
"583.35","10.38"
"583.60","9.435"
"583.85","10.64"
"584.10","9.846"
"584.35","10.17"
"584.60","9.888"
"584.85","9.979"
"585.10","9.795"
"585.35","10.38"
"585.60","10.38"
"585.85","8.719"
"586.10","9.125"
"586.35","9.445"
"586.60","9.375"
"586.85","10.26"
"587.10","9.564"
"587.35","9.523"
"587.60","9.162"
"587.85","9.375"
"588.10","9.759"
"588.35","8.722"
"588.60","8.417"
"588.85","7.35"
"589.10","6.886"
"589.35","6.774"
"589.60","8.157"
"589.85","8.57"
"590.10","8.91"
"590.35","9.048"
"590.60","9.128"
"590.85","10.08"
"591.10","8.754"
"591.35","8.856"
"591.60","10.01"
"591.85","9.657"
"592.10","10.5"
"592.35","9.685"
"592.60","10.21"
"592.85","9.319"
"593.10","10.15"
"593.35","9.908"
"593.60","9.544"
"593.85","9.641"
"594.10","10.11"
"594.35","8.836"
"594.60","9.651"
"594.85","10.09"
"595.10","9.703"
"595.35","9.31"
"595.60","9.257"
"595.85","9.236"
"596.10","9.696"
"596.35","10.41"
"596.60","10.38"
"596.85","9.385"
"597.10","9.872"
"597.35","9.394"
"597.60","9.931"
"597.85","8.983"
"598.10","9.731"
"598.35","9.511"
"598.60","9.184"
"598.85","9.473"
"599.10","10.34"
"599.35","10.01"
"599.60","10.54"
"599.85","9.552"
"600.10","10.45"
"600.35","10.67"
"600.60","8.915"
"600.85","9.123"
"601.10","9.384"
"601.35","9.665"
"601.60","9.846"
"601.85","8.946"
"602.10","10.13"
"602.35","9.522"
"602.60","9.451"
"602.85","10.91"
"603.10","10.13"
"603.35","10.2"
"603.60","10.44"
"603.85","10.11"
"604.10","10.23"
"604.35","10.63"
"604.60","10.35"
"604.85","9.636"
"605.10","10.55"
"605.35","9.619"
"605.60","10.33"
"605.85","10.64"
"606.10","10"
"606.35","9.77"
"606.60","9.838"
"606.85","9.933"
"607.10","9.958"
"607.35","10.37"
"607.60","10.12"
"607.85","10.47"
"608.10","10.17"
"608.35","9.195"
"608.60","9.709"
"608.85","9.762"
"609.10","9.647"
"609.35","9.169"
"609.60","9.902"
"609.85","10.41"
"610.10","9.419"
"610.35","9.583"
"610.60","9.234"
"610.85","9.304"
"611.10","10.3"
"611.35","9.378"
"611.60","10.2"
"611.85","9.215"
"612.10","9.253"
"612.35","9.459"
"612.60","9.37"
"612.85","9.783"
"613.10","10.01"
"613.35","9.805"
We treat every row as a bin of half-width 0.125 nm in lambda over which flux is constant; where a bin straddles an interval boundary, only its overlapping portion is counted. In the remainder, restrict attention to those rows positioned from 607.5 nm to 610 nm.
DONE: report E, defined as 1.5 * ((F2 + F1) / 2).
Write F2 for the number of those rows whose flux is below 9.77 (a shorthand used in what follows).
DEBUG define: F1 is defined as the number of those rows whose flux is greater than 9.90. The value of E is 7.5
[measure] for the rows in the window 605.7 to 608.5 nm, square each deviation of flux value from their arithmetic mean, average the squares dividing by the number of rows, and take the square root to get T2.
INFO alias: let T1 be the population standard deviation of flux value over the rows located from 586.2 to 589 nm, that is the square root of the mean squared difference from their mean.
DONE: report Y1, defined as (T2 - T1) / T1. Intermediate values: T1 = 0.74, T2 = 0.37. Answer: -0.50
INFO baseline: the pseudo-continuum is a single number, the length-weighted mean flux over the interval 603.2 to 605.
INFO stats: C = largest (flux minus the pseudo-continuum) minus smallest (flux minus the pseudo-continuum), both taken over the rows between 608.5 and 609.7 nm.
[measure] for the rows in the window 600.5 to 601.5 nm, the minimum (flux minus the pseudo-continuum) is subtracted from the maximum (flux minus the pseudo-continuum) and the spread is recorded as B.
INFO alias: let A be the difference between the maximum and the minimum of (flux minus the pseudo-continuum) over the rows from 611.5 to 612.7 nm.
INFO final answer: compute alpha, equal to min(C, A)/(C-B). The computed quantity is -43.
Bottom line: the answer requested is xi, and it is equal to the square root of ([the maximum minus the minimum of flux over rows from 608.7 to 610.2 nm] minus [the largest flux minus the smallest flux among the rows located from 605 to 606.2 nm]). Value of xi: 0.47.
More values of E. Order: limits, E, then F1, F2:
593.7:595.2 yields 4.5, 2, 4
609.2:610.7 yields 4.5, 2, 4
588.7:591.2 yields 7.5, 1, 9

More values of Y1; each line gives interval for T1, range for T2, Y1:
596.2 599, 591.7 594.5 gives 0.02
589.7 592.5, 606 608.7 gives -0.45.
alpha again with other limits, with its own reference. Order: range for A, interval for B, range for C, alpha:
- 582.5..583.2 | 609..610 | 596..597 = -5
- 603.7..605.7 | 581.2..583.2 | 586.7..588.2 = -5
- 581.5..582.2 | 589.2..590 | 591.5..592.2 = -1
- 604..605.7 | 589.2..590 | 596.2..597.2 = -1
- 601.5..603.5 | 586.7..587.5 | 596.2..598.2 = 2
